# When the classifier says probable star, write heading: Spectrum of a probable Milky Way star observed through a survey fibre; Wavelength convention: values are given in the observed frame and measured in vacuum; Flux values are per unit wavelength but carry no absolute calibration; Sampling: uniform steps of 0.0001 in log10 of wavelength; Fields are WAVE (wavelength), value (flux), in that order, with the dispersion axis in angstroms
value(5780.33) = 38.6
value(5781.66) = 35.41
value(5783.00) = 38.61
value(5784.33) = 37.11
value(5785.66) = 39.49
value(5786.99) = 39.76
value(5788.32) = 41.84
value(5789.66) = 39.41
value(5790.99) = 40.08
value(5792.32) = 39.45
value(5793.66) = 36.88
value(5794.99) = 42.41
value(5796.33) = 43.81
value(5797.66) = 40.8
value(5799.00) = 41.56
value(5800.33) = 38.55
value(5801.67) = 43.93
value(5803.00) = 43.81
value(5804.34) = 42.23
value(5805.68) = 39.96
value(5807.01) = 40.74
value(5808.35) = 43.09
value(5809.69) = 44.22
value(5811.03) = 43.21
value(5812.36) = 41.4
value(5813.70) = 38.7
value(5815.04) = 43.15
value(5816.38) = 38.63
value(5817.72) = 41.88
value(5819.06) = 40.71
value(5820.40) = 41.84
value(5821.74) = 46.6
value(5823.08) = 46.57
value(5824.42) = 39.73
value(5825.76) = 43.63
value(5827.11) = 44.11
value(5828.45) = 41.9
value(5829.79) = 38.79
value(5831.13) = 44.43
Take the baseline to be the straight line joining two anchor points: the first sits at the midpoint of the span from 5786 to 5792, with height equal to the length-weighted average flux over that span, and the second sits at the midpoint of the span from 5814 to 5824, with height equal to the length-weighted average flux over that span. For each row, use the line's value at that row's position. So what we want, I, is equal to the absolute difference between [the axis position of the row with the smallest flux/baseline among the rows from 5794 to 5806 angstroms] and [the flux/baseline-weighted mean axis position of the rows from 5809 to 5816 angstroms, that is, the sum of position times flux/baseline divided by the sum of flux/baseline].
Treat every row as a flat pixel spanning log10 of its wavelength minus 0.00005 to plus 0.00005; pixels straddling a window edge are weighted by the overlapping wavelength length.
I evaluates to 12.0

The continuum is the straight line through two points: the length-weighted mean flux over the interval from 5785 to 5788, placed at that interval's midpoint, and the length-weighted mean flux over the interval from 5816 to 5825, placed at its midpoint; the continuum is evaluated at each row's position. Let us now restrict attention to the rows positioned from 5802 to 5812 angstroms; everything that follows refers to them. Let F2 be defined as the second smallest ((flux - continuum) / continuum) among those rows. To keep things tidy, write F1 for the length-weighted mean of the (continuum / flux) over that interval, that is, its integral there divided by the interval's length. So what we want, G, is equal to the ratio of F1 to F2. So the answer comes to -57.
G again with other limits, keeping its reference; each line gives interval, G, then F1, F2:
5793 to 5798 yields 1065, 0.996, 0.001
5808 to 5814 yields -95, 0.989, -0.010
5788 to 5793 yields -52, 1.003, -0.019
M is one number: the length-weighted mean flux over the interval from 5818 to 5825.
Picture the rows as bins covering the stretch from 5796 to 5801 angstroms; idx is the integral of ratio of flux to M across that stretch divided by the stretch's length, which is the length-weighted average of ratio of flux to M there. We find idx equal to 0.95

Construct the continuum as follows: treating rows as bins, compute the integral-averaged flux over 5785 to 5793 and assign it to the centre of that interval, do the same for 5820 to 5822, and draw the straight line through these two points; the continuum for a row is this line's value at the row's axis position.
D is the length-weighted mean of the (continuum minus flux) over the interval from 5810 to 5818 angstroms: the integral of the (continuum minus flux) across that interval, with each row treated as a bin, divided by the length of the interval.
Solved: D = 1.9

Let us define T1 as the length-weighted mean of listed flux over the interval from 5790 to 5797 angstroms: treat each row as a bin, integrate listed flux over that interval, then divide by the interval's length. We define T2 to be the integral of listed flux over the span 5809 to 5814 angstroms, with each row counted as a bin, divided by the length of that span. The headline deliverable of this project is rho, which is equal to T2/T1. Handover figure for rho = 1.04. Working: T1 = 40.5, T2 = 42.1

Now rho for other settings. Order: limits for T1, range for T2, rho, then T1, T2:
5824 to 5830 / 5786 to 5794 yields 0.95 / 41.9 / 39.7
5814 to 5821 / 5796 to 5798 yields 1.03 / 41.1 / 42.4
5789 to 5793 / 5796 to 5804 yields 1.06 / 39.6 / 42.0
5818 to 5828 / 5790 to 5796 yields 0.92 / 43.2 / 39.9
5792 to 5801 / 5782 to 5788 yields 0.96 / 40.5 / 38.7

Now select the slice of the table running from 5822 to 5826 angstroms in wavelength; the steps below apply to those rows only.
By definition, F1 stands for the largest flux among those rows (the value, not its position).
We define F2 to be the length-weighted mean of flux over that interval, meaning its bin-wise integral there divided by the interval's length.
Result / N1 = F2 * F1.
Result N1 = 2033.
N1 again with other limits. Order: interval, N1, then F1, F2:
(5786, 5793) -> 1676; 41.84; 40.1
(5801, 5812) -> 1885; 44.22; 42.6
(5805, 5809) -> 1778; 43.09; 41.3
